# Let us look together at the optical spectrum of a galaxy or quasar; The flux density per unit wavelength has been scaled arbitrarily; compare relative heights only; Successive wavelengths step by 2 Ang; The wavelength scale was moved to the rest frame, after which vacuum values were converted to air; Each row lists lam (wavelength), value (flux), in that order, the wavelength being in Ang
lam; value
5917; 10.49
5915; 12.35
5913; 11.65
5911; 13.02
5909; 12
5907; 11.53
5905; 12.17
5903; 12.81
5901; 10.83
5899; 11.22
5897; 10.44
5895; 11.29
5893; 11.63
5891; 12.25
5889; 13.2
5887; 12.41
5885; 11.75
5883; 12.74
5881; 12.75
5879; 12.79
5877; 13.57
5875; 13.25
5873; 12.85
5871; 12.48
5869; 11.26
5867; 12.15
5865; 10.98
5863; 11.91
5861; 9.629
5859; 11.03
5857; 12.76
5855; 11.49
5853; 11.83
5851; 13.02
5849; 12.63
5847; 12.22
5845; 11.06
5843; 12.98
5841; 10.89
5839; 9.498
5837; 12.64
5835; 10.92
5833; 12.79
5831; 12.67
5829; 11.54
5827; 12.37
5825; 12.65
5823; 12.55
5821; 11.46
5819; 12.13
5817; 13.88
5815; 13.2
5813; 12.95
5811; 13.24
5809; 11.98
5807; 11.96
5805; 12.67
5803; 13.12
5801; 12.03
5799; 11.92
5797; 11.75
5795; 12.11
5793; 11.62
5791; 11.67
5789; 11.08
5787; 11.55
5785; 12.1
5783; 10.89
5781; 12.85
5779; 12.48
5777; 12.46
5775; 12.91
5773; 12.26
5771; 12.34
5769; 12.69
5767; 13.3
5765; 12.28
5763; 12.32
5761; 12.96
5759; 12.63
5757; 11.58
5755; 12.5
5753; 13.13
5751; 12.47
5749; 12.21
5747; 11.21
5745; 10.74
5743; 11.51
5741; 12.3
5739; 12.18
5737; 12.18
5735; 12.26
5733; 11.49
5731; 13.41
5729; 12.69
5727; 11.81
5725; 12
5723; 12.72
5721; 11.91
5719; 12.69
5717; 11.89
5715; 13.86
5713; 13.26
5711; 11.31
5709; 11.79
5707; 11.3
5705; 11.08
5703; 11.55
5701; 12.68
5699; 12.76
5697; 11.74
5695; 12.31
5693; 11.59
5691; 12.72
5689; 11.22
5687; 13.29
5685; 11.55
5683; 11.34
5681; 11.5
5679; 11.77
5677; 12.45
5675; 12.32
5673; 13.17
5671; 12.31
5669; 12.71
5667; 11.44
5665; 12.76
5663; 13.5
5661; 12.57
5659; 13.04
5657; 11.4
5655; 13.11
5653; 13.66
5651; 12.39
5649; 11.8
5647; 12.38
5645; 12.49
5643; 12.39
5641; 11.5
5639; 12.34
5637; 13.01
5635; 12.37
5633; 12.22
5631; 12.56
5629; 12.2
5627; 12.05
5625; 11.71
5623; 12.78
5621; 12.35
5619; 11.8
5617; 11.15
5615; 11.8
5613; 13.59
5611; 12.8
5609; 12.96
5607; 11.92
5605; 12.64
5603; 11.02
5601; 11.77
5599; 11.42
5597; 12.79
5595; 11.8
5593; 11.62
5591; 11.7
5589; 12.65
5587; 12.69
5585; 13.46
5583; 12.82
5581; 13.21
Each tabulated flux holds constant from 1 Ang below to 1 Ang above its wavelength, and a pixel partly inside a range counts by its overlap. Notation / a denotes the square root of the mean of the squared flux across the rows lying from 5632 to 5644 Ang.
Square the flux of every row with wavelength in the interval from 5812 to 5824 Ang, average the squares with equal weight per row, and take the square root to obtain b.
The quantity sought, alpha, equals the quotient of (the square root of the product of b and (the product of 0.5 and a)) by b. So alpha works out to 0.696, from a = 12.3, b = 12.7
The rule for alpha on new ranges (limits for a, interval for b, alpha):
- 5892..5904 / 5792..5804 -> 0.686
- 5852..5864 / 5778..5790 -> 0.696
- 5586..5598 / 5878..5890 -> 0.696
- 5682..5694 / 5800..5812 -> 0.692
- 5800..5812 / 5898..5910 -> 0.729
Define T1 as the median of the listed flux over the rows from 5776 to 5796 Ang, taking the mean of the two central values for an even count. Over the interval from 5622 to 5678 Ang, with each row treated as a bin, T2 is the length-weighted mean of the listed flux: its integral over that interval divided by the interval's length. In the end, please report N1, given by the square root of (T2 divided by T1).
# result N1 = 1.02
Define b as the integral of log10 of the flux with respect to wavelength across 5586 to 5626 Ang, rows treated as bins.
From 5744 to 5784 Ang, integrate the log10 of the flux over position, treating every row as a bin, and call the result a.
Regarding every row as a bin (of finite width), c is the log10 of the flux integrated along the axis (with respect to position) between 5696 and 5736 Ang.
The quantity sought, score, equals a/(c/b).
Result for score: 43.50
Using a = 43.6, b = 43.4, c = 43.4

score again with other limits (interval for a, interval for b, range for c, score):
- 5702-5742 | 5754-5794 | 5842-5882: 43.57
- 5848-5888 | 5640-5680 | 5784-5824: 43.65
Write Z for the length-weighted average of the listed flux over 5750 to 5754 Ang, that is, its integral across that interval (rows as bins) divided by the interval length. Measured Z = 12.8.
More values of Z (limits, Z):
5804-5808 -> 12.3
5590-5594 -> 11.7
